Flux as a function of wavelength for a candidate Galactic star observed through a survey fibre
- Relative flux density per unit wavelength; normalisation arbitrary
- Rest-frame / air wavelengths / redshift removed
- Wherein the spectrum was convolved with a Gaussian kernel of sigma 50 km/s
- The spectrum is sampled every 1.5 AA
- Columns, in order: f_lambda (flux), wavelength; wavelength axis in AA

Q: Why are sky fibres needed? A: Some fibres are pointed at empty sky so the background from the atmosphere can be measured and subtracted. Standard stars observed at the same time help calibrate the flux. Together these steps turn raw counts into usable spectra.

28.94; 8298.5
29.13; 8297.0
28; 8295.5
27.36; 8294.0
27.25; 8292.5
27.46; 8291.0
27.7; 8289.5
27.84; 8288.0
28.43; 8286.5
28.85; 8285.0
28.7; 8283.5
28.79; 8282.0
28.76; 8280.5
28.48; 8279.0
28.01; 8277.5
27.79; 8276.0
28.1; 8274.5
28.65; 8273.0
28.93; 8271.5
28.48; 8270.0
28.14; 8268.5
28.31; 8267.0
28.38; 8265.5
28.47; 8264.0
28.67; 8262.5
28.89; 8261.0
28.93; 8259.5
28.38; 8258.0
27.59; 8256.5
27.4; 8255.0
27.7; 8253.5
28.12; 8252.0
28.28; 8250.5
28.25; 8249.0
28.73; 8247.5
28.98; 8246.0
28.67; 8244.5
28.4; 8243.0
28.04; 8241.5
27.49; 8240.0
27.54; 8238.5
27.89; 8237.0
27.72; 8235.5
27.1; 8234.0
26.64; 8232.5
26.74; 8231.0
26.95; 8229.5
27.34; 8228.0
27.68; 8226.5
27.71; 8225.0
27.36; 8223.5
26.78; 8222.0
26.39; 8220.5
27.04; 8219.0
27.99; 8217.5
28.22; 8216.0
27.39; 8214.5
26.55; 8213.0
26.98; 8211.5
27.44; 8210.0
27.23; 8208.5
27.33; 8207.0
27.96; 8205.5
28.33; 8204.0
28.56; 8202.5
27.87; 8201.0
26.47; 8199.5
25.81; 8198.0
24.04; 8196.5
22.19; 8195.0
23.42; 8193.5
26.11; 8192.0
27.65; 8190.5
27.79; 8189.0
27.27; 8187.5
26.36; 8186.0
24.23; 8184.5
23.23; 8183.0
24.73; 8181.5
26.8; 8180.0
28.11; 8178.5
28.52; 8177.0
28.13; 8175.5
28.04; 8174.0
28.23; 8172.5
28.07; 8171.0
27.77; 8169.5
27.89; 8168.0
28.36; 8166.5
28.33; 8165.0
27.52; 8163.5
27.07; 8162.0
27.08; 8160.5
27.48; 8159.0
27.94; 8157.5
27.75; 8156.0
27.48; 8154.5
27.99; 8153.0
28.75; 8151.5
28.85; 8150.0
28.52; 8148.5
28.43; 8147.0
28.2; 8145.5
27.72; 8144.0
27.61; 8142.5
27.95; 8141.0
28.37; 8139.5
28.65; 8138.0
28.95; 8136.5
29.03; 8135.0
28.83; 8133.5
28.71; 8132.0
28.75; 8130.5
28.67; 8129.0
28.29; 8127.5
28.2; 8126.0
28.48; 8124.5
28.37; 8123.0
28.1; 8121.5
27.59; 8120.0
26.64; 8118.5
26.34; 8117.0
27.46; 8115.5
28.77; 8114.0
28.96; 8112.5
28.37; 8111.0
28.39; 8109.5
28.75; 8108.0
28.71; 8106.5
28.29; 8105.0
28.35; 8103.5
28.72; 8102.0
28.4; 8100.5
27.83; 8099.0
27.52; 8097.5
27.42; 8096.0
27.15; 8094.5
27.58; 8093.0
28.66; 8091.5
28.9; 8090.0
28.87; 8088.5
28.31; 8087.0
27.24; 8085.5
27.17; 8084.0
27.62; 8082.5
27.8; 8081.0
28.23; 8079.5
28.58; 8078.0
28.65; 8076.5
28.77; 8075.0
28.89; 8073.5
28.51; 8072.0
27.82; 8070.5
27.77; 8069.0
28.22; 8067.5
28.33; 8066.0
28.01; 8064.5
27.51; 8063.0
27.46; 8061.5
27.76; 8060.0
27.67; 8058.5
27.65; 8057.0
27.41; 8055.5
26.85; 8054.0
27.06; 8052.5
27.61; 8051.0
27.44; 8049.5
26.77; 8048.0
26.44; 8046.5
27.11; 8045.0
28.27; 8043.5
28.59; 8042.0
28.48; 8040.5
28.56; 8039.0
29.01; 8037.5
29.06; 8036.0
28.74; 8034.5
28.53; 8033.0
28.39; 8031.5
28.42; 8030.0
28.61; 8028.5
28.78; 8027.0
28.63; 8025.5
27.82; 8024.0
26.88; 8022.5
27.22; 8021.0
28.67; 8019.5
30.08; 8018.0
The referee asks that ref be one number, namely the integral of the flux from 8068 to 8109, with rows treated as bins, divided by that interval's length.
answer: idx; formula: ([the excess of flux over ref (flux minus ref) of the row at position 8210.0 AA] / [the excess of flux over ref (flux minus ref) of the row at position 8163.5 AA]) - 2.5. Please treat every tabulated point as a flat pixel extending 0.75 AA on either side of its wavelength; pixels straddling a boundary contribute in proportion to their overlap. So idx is -1.4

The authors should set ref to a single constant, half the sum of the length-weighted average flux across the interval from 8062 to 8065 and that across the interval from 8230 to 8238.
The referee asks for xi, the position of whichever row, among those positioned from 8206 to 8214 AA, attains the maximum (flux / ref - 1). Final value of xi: 8210.0 AA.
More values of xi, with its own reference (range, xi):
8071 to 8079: 8073.5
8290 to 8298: 8297.0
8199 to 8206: 8202.5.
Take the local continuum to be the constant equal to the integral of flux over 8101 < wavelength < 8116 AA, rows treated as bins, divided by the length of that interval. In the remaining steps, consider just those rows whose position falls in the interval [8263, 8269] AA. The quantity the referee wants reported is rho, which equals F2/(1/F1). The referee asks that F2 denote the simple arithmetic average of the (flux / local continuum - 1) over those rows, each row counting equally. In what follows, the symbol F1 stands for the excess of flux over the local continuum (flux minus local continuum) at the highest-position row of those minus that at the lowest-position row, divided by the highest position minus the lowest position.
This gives 0.0004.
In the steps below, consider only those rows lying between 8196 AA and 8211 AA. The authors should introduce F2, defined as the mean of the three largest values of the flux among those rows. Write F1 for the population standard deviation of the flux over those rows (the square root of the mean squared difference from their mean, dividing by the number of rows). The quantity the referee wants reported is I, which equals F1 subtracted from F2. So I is 27.0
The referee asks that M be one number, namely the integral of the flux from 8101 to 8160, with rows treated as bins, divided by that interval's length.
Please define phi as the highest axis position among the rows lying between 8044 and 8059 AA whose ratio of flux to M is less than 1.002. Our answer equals 8058.5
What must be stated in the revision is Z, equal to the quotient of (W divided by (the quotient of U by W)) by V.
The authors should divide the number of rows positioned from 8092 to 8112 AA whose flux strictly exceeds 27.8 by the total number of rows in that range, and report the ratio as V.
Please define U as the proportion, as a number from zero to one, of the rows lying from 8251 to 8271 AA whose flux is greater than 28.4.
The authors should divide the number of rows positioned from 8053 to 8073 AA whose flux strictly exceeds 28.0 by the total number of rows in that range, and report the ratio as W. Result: 0.4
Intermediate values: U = 0.4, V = 0.69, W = 0.31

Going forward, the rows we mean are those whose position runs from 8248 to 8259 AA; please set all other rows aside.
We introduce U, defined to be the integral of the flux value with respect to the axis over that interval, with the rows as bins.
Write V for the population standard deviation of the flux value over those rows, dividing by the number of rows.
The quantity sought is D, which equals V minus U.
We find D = -308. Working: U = 308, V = 0.36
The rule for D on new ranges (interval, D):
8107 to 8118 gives -309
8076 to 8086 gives -278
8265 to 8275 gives -284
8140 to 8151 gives -310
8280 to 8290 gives -284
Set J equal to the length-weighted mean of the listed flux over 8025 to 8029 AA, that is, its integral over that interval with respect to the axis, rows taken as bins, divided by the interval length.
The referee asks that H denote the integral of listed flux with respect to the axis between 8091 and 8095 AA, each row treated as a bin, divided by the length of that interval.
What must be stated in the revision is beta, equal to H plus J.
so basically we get 56.46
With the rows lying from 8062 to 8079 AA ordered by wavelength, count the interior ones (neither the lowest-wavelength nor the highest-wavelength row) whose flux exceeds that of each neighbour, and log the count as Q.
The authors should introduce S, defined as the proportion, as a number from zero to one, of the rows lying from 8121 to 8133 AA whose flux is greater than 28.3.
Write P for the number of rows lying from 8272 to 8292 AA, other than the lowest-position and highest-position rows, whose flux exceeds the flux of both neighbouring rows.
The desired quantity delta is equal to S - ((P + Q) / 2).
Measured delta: -1.4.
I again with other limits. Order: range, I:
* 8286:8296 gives 27.7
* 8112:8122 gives 27.7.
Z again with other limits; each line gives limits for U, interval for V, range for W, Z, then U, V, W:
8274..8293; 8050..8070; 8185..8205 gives 0.2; 0.5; 0.23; 0.15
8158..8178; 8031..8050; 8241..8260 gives 11.1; 0.1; 0.69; 0.77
